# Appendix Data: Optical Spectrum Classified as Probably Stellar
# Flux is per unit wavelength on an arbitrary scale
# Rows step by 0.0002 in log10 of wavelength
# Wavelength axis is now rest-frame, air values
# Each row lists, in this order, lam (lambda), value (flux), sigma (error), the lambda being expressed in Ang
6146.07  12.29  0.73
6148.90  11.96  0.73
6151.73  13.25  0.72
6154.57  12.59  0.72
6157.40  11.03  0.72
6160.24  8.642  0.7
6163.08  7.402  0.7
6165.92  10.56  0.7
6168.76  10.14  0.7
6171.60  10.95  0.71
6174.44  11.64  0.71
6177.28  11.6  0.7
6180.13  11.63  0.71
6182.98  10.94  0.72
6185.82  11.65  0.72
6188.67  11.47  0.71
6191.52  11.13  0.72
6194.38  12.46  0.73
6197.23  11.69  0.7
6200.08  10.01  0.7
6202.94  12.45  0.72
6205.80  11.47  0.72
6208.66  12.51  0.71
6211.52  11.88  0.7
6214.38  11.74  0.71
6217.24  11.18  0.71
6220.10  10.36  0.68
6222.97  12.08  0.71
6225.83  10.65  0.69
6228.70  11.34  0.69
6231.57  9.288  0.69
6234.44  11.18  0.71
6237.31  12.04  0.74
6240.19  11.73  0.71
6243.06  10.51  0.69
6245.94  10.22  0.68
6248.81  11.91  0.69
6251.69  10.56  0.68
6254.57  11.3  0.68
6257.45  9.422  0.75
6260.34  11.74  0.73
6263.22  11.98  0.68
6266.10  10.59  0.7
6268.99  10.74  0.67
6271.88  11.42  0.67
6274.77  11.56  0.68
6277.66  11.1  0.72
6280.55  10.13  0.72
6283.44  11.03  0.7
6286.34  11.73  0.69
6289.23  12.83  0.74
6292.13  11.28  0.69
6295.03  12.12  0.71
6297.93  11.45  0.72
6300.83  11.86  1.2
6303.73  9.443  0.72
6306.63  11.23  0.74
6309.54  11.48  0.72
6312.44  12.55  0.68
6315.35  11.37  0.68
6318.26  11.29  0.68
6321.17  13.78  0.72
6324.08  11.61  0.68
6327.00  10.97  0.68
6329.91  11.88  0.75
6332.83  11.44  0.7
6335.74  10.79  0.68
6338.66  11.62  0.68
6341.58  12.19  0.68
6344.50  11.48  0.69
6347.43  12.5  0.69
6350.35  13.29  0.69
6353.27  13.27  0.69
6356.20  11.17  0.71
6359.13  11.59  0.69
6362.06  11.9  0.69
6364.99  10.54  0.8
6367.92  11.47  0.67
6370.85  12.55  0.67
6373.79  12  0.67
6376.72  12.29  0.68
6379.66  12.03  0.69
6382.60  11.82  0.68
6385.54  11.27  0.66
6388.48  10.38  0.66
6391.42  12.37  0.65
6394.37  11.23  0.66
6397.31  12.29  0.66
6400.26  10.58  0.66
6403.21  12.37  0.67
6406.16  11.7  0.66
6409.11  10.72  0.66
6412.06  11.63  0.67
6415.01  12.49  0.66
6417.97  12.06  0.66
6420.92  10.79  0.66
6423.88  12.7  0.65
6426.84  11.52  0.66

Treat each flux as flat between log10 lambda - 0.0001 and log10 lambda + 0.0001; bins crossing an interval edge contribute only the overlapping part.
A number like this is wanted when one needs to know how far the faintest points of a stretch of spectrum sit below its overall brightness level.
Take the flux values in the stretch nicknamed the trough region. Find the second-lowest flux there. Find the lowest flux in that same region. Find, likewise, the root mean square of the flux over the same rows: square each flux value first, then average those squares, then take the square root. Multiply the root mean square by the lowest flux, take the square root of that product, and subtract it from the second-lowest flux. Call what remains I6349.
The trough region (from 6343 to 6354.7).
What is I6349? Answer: 0.4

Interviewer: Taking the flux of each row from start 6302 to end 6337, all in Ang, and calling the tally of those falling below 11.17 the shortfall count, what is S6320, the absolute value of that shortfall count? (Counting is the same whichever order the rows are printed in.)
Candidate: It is 3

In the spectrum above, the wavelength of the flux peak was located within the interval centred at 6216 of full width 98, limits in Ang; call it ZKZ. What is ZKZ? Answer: 6208.66 Ang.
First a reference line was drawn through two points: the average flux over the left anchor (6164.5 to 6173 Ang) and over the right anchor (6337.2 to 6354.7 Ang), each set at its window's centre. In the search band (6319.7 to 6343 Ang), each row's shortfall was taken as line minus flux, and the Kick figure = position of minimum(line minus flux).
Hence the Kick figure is 6321.17 Ang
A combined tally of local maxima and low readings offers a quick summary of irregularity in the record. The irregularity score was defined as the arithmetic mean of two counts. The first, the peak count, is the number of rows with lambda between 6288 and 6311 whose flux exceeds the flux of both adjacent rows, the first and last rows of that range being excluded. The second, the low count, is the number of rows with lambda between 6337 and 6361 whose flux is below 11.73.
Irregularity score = 3.0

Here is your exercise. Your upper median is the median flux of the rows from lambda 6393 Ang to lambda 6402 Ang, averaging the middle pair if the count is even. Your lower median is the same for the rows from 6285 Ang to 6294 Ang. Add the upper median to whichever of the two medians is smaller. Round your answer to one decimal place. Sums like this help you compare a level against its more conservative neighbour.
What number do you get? 22.5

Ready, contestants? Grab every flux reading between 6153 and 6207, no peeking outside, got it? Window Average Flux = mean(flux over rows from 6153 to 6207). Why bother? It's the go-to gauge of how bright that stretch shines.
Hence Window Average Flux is 11.0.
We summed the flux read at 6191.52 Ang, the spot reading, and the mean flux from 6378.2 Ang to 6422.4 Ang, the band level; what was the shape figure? 22.7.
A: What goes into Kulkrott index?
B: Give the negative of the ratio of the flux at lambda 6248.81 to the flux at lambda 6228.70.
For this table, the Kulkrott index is -1.05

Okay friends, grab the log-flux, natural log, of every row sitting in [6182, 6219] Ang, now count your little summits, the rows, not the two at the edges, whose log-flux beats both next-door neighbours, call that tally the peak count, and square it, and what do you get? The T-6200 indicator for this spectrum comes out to 16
